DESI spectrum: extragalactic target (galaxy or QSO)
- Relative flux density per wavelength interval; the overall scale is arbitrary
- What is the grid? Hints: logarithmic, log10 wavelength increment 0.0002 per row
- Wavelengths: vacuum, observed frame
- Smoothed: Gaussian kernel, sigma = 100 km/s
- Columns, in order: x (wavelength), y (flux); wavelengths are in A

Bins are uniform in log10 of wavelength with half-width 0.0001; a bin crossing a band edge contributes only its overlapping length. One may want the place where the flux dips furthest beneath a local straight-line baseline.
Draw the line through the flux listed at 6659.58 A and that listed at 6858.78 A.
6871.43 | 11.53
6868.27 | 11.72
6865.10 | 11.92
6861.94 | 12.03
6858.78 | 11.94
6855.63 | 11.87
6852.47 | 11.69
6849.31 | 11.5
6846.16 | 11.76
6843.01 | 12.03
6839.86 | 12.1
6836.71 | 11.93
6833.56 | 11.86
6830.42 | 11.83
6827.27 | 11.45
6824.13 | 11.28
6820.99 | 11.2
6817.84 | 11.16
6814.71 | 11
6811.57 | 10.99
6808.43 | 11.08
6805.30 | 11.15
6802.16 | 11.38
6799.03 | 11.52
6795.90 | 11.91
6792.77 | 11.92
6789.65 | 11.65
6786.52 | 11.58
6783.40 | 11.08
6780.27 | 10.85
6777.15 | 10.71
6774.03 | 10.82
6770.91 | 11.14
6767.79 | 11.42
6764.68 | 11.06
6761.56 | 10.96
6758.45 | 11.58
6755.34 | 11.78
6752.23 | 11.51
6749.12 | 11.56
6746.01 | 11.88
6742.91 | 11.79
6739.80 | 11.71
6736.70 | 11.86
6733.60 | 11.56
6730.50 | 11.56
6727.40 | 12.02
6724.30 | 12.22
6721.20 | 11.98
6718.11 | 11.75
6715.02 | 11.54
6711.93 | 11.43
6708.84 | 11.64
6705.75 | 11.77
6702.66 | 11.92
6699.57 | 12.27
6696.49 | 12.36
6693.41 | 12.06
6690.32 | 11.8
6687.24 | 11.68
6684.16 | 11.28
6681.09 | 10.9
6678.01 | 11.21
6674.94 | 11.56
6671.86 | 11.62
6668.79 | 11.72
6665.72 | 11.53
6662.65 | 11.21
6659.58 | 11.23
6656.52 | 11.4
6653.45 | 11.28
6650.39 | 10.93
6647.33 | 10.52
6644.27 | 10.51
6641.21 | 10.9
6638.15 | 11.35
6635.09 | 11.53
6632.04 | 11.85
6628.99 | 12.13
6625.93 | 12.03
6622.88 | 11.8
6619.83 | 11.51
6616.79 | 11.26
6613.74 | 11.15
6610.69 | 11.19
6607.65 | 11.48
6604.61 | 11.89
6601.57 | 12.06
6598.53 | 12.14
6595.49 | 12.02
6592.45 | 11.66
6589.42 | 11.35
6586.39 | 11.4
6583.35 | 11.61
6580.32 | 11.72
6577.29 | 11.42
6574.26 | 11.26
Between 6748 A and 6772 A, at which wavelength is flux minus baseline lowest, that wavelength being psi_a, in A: 6761.56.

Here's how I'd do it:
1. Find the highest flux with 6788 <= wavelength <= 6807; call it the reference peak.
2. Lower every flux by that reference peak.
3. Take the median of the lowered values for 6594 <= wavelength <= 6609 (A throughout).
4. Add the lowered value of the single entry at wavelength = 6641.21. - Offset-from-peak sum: -0.92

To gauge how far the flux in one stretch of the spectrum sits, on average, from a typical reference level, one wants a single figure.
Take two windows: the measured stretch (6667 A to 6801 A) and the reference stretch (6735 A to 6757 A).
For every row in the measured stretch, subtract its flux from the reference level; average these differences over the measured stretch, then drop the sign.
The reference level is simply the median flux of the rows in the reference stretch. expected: 0.20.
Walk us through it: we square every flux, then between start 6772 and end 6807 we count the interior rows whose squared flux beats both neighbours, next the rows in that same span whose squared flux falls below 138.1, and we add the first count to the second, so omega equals 10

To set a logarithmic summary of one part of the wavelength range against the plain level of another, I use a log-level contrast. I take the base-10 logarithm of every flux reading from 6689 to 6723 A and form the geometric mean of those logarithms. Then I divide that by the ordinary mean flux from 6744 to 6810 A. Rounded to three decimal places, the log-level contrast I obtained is 0.095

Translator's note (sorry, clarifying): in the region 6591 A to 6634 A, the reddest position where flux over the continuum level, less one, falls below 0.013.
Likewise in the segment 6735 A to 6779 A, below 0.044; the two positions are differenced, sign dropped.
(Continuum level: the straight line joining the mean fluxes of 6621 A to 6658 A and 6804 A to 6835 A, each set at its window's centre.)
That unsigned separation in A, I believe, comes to 160.4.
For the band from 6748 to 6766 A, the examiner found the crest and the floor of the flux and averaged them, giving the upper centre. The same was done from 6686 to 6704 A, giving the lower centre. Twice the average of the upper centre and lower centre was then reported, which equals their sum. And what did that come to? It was 23.39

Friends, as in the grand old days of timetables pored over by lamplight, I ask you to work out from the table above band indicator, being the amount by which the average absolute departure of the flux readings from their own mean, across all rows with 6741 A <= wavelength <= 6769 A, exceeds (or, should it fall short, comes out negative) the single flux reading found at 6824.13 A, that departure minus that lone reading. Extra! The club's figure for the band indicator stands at -11.0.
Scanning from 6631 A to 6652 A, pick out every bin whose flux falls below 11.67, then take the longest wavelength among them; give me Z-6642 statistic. 6650.39 A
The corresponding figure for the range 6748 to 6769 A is 6767.79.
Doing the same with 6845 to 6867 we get 6849.31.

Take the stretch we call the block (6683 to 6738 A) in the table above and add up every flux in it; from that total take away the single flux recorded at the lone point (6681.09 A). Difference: 202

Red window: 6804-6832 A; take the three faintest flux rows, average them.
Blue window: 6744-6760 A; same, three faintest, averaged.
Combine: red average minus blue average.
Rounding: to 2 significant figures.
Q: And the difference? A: -0.53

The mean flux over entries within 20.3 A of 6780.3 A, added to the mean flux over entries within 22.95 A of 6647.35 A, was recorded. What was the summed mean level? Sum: 22.6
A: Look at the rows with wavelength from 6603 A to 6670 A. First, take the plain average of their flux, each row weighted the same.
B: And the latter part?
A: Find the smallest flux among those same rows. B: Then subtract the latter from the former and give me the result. 0.9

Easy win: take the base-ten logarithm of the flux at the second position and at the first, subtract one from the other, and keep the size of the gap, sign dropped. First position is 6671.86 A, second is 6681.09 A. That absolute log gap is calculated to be 0.028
